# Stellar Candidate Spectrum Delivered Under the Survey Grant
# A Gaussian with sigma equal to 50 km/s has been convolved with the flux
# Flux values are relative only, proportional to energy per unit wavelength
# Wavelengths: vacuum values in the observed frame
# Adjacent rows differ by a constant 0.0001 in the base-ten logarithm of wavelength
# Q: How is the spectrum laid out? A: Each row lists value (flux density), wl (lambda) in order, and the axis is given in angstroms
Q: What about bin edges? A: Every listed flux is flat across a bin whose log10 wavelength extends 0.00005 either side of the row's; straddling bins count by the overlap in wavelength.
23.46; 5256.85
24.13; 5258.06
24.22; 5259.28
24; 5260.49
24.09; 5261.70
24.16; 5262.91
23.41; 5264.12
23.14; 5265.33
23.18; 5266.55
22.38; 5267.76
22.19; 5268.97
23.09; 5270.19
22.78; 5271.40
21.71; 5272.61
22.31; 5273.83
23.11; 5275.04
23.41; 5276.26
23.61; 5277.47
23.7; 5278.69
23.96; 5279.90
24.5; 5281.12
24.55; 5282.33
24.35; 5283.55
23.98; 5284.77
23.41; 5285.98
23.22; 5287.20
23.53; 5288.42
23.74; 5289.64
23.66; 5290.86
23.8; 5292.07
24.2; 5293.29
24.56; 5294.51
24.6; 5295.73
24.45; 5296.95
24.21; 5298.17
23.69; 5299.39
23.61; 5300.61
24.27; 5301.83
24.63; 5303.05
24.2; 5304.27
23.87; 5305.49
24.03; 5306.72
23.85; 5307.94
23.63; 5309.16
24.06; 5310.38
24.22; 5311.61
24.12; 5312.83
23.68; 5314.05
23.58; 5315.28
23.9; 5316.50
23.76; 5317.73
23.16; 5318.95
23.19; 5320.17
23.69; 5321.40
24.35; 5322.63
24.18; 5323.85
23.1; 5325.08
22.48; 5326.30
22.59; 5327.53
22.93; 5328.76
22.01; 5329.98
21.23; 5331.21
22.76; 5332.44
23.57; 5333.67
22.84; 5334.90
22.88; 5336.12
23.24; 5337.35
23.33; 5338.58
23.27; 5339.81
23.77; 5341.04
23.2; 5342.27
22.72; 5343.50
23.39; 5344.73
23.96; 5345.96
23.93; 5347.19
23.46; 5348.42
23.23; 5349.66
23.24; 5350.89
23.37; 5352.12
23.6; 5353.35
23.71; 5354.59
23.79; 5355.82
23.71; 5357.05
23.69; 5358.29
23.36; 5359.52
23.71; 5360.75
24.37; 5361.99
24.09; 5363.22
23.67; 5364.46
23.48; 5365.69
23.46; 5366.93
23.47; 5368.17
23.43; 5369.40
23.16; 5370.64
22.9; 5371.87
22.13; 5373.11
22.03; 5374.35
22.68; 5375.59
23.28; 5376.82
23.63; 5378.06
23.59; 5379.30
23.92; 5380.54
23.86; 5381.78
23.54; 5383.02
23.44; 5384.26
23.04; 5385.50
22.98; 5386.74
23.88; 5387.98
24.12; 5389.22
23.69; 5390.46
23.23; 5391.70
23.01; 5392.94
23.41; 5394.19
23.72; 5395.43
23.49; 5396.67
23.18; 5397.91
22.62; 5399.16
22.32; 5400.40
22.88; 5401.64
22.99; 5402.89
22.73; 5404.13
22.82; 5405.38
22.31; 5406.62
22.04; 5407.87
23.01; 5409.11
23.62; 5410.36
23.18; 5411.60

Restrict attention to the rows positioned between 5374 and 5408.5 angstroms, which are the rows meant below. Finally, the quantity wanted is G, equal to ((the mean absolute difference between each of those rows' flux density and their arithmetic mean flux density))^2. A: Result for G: 0.22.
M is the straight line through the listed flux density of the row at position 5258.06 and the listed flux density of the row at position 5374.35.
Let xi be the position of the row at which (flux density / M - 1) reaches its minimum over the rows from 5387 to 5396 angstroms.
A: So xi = 5392.94 angstroms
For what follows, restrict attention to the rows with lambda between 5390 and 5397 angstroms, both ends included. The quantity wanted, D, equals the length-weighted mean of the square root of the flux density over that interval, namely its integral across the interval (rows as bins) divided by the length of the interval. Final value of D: 4.84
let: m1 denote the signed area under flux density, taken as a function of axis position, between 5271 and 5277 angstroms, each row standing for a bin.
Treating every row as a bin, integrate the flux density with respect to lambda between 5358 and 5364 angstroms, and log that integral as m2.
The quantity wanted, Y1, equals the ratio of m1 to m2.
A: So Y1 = 0.95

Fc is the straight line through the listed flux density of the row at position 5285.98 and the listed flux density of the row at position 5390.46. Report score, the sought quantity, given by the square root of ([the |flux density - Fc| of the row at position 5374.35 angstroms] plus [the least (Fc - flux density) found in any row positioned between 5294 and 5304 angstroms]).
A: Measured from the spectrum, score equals 0.67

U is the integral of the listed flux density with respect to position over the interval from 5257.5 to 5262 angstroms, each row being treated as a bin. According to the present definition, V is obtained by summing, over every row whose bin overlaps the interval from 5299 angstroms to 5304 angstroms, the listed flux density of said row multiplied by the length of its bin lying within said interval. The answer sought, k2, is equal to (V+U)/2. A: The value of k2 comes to 114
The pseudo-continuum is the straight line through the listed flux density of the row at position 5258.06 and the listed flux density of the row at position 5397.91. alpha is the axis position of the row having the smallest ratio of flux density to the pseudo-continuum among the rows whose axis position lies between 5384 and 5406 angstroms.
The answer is 5400.40 angstroms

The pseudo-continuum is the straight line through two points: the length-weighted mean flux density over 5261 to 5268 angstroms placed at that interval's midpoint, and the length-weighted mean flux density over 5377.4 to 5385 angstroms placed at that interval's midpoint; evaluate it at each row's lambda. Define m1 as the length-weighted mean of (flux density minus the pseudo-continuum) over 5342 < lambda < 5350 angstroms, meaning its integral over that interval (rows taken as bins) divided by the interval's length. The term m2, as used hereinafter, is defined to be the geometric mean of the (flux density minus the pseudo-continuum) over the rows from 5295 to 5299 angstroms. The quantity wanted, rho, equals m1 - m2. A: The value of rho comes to -1.05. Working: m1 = -0.15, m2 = 0.89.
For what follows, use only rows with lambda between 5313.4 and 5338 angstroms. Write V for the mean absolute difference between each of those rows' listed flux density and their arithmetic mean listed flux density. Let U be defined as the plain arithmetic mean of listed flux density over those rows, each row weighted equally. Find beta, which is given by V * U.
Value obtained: 12.9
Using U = 23.2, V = 0.56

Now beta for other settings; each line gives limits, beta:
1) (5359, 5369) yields 6.3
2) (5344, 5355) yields 5.4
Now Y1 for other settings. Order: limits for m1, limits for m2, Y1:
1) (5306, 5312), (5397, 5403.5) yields 0.97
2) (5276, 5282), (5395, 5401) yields 1.04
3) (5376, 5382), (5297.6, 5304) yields 0.92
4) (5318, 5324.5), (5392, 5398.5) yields 1.02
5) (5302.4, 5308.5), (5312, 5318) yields 1.03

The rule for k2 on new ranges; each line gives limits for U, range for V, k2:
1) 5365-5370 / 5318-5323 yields 118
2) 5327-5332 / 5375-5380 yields 114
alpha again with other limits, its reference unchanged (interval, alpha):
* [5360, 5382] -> 5374.35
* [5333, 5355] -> 5343.50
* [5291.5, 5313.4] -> 5300.61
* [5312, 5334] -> 5331.21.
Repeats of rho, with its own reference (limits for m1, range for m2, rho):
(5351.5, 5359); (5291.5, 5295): -0.55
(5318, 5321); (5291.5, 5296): -0.96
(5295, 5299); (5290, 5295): 0.44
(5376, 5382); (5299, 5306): -0.41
